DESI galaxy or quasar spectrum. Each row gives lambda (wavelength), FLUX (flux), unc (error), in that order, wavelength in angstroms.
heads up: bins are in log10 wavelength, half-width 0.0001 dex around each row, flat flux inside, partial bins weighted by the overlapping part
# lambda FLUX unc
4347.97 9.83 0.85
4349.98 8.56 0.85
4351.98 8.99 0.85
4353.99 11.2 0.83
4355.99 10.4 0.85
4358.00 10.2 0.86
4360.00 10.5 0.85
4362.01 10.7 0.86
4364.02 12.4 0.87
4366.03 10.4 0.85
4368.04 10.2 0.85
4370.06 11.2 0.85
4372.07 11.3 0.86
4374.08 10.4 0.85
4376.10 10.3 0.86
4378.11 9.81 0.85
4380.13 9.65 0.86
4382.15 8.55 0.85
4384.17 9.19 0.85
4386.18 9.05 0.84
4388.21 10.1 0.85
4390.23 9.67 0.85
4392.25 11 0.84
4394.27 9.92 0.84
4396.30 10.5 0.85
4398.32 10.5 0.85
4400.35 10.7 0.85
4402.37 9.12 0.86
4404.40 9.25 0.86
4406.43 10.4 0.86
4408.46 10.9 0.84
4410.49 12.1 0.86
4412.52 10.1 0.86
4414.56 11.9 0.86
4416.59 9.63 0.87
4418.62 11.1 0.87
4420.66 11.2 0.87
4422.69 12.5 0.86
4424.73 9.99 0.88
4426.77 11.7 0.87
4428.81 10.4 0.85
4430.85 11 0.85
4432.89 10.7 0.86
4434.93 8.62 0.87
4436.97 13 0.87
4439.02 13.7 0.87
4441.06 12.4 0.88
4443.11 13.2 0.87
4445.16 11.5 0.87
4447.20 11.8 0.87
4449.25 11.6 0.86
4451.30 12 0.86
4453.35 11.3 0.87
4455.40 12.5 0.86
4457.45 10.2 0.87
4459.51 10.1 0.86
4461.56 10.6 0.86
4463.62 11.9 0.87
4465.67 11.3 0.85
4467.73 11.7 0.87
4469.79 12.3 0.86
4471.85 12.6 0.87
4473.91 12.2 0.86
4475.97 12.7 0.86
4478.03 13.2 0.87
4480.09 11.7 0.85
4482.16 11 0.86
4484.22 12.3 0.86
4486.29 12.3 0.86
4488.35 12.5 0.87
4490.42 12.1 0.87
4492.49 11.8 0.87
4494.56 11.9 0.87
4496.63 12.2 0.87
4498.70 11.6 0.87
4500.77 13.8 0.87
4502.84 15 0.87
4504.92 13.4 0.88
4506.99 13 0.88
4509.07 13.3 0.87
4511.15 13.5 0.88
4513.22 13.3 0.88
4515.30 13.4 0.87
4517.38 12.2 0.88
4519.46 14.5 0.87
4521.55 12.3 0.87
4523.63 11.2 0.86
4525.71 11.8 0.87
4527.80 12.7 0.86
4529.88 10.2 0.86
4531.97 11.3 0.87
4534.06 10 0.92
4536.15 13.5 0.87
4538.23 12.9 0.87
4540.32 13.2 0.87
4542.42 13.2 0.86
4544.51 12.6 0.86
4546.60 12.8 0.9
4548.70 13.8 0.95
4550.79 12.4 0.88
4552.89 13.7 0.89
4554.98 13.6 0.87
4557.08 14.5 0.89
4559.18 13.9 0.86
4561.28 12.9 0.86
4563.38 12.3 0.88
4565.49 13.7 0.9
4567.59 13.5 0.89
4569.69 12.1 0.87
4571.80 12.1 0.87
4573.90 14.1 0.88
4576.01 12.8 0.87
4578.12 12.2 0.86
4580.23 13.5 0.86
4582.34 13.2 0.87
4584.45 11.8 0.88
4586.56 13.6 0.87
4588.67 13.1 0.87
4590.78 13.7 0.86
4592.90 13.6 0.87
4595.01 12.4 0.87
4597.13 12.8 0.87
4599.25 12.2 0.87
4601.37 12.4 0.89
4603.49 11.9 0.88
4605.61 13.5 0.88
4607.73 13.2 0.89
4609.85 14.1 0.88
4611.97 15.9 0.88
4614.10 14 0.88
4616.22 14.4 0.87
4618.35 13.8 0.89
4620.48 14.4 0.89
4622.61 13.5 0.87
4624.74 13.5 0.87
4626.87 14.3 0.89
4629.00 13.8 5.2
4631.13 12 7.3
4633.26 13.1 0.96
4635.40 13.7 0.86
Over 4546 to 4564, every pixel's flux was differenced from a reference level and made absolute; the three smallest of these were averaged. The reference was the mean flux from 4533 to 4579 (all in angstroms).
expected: 0.29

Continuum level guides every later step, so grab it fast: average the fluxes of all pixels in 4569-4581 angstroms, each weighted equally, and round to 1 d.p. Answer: 12.8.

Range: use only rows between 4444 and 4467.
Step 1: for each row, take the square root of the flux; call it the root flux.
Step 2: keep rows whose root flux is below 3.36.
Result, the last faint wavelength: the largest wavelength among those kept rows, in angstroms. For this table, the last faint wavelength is 4461.56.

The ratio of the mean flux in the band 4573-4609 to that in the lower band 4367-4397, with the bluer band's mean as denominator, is 1.29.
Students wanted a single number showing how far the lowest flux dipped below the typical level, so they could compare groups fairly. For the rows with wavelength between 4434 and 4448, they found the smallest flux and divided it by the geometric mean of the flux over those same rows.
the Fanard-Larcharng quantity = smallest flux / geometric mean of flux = 0.723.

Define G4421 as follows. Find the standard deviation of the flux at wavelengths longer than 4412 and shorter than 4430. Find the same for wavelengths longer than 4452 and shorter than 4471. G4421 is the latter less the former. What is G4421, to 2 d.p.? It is -0.10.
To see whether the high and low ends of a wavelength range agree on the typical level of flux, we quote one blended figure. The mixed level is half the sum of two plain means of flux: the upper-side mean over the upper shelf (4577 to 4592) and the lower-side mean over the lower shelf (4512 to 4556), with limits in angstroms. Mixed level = 12.8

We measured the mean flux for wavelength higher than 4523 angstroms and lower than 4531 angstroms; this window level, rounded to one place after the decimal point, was 11.5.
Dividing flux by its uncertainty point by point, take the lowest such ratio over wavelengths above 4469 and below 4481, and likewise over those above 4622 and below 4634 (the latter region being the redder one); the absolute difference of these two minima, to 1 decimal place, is 12.1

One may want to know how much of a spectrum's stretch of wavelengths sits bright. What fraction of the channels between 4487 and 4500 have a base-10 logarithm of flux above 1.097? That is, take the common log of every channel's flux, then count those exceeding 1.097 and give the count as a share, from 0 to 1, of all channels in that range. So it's 0.00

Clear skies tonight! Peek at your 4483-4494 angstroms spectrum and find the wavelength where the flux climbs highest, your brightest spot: 4488.35 angstroms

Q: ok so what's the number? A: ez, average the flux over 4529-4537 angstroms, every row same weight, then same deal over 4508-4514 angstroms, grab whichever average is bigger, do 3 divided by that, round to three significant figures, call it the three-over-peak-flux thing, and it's 0.224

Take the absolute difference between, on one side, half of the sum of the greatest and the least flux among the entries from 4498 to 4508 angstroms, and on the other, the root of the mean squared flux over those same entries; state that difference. 0.11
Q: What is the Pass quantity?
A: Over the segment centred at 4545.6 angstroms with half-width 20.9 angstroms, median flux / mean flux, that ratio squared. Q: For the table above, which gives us 1.02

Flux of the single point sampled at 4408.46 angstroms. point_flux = 10.9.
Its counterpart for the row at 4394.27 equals 9.92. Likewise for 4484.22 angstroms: 12.3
